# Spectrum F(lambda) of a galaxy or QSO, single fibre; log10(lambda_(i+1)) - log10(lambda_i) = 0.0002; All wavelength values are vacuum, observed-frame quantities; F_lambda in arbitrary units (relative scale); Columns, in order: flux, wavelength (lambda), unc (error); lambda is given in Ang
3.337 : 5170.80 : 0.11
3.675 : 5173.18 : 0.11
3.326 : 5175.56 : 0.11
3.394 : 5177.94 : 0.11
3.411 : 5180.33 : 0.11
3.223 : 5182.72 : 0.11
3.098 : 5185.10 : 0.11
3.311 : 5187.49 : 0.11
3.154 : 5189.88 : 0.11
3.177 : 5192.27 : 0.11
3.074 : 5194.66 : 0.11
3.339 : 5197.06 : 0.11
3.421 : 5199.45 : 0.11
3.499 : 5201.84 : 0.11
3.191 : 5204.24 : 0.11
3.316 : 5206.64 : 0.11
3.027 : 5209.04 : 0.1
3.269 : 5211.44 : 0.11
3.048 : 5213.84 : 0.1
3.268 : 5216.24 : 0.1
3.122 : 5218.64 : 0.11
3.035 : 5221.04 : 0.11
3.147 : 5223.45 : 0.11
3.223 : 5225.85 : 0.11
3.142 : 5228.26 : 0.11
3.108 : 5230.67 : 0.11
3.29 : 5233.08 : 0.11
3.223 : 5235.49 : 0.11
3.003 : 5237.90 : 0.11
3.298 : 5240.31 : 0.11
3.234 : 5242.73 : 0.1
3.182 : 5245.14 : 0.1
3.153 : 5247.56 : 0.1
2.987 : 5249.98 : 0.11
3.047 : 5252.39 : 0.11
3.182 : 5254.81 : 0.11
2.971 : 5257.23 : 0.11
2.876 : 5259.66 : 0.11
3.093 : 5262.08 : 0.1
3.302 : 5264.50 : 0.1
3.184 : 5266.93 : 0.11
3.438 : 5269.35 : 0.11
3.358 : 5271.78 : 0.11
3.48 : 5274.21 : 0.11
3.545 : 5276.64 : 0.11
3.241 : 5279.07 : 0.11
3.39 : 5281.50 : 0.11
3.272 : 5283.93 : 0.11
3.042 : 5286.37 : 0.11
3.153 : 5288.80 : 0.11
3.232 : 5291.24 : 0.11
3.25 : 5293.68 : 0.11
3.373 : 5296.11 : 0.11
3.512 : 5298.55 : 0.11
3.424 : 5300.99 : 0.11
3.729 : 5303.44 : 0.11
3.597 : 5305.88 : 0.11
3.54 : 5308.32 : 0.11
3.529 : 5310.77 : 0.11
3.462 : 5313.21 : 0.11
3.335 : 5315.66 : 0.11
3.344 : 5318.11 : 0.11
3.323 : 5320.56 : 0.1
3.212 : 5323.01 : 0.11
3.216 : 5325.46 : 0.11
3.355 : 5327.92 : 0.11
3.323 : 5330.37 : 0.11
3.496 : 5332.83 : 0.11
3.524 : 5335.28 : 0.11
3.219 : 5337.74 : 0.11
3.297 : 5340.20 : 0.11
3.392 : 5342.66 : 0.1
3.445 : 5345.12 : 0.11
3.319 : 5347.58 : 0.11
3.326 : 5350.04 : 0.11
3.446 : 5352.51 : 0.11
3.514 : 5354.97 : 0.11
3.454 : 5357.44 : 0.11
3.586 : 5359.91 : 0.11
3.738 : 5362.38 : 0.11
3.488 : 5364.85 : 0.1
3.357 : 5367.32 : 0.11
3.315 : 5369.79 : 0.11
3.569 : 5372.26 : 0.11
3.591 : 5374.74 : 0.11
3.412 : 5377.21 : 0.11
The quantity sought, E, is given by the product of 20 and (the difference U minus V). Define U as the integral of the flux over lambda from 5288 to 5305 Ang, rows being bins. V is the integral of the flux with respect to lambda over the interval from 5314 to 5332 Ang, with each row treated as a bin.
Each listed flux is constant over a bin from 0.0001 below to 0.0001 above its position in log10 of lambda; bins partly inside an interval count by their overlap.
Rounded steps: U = 57.7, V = 59.5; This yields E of -38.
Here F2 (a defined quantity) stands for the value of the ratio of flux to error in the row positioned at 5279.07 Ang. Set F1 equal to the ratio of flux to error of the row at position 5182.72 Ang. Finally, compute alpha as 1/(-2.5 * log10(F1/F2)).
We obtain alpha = 165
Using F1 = 29.3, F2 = 29.5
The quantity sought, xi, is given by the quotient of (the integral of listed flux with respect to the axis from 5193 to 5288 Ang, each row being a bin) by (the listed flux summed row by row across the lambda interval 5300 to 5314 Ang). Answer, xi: 14.3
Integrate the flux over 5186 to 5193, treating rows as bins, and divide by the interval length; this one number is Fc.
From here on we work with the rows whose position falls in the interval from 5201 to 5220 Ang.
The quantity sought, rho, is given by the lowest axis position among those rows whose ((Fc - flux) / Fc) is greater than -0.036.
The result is 5204.24 Ang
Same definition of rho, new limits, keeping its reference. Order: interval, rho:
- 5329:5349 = 5330.37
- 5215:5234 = 5216.24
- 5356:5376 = 5369.79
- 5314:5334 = 5320.56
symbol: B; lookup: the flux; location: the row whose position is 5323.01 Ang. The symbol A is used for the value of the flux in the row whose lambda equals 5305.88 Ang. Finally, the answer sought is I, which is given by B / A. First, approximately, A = 3.597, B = 3.212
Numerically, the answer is 0.893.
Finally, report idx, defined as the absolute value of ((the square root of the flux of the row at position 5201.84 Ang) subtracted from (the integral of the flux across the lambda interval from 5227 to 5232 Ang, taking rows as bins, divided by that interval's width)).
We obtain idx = 1.26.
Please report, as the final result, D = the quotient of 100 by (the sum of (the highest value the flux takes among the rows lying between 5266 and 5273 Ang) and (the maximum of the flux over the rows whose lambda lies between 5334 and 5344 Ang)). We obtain 14.4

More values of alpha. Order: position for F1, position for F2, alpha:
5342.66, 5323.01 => -6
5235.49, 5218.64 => -29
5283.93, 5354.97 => 13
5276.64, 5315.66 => -15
